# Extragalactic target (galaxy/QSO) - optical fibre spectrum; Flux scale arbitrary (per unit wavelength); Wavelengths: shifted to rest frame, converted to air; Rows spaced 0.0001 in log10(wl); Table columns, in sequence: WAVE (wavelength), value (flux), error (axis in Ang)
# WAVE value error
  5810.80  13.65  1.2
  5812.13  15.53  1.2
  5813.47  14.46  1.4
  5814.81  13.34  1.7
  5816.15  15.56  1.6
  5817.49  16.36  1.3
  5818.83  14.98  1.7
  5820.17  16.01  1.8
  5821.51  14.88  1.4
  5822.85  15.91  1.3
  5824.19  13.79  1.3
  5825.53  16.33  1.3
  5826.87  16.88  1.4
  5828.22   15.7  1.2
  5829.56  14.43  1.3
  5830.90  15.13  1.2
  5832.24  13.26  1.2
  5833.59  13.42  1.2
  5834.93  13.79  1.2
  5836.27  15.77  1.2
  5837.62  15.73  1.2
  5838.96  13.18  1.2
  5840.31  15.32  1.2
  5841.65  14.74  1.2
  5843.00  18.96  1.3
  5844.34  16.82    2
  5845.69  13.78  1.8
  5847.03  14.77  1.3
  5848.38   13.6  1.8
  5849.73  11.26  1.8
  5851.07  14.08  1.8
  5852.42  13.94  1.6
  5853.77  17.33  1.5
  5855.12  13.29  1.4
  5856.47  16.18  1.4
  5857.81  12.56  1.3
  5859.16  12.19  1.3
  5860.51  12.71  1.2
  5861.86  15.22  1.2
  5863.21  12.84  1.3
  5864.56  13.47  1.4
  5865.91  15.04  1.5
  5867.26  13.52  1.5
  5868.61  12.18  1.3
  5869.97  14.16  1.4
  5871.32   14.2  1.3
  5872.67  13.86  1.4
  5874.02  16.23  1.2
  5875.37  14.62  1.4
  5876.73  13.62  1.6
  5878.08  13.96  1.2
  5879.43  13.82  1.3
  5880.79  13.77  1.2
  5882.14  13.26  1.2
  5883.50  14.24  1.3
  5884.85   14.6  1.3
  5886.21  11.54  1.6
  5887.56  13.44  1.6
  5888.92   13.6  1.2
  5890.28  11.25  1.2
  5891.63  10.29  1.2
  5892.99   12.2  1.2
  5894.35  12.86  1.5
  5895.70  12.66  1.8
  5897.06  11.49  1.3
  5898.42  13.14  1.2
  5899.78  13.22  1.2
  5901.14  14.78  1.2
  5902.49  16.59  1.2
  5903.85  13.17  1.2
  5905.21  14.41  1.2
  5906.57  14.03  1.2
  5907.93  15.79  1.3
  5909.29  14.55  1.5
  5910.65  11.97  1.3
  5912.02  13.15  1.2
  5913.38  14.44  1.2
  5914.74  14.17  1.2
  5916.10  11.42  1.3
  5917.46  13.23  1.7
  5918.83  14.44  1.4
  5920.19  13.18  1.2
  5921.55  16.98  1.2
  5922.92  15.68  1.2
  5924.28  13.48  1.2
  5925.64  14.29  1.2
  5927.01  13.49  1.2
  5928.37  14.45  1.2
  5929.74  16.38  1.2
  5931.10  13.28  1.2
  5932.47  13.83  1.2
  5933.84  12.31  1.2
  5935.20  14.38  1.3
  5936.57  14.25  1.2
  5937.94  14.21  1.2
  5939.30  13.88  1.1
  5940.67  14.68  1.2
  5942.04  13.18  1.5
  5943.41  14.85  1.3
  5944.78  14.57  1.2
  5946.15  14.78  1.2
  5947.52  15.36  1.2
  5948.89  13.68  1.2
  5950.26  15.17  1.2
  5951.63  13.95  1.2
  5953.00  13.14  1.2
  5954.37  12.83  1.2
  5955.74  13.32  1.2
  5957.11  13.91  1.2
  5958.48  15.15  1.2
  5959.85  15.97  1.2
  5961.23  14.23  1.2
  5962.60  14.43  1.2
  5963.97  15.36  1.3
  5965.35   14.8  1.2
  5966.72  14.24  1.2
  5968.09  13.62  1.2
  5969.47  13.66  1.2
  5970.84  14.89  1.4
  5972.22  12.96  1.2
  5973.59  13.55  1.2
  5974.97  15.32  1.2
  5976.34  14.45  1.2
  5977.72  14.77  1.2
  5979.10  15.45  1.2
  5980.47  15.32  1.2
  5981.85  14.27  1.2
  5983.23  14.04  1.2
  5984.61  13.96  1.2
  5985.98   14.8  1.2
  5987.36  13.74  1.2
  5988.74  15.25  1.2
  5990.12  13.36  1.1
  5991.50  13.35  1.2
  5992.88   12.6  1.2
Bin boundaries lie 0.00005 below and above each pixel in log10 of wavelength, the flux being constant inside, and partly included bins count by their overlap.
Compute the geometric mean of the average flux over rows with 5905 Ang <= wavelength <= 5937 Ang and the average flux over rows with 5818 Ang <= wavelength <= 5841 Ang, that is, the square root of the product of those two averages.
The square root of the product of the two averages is 14.5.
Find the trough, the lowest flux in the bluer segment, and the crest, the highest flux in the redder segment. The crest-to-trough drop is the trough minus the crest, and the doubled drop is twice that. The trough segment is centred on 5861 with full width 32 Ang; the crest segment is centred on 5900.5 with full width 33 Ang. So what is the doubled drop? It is -10.7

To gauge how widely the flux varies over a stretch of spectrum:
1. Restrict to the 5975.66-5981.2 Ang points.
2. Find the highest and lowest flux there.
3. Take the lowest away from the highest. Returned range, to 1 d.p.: 1.0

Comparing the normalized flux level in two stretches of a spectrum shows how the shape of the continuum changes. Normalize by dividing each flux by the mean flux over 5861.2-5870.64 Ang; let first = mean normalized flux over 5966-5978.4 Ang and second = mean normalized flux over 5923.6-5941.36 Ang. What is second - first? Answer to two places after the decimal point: -0.01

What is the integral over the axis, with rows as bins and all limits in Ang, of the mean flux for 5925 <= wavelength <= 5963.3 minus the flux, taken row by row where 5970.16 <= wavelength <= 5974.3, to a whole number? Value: 2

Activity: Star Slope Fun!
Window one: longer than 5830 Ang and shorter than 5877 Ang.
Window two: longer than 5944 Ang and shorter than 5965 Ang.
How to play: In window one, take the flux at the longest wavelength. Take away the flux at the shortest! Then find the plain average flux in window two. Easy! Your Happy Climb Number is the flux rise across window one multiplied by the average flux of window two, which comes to -22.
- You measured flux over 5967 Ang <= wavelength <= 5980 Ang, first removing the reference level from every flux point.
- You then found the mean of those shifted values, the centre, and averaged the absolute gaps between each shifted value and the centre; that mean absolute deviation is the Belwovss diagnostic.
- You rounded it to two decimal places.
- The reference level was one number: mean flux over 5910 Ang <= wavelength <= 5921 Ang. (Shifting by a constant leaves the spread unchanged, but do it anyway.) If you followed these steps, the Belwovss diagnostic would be 0.75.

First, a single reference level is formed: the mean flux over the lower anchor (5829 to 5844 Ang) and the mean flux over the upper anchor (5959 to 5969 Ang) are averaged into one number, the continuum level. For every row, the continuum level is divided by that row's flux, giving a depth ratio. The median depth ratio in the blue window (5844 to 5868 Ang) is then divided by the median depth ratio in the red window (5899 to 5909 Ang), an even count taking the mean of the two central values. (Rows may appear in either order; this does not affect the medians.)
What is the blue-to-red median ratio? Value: 1.05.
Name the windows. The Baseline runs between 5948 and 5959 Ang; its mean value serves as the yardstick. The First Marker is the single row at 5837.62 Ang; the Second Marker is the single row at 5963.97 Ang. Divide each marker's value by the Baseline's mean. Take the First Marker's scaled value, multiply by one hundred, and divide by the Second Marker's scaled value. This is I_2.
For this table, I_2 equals 102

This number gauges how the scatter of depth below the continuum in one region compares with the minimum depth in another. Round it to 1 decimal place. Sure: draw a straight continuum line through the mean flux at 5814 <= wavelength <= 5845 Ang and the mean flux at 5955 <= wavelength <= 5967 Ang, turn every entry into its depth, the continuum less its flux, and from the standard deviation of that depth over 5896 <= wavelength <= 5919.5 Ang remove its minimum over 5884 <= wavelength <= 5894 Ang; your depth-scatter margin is 1.0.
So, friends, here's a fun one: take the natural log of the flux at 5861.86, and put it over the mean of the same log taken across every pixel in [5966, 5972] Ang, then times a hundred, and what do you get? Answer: 103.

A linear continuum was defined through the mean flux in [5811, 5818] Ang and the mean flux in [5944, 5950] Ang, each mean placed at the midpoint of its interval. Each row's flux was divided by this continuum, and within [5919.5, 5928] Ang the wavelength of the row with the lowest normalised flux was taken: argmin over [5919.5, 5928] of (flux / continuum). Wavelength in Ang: 5920.19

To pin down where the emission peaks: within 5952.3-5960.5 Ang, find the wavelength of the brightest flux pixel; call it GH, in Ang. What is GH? 5959.85 Ang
